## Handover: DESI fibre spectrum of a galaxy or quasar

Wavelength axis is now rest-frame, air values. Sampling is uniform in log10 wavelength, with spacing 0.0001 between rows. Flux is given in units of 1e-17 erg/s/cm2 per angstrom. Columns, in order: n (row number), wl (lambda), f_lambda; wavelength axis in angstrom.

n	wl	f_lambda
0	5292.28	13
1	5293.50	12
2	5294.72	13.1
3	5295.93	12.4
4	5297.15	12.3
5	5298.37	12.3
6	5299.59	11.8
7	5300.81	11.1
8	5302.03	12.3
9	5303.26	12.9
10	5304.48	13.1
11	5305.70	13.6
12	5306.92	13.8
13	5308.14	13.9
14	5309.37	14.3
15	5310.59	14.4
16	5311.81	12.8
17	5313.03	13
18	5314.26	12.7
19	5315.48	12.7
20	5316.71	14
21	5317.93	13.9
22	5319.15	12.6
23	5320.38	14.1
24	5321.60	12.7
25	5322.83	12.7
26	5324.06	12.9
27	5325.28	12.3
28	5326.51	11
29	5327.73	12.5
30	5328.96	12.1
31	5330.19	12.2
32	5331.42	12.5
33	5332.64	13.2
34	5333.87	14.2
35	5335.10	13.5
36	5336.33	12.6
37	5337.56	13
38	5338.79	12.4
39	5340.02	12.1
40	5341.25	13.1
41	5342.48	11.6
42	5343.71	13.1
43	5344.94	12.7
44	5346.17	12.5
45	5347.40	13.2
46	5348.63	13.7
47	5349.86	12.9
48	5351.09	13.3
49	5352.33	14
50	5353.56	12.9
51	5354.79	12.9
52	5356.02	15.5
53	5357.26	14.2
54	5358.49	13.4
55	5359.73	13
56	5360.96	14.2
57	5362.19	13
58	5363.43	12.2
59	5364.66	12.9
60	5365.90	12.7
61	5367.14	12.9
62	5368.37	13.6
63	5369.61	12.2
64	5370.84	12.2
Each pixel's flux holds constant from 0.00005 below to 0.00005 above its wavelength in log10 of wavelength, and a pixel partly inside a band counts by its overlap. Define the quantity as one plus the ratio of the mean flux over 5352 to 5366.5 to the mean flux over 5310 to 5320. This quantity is 2.01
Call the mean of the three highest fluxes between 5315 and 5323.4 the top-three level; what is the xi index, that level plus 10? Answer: 24.0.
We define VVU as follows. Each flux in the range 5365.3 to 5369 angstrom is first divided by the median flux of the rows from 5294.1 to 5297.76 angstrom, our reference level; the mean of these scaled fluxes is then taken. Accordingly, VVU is 1.05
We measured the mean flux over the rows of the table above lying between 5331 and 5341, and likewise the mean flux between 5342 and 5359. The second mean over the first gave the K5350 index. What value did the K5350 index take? 1.03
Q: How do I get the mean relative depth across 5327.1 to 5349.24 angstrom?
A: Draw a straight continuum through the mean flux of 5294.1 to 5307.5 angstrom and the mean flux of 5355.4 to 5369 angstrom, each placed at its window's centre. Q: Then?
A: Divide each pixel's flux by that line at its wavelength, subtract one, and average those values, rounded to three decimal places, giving -0.024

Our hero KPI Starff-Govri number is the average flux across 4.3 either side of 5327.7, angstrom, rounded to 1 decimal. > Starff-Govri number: 12.2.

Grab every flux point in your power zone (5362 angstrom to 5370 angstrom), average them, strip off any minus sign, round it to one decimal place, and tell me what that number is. 12.8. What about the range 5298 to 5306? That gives 12.4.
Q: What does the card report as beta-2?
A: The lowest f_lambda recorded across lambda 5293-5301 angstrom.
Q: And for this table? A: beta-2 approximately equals 11.1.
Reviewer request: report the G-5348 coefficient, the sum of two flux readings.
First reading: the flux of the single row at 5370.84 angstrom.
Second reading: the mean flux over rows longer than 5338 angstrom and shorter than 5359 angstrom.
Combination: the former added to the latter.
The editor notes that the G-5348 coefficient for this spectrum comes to 25.3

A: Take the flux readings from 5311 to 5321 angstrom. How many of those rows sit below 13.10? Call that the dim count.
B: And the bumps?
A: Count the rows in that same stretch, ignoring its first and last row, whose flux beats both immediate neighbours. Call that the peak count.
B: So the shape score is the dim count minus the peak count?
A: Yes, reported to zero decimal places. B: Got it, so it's 3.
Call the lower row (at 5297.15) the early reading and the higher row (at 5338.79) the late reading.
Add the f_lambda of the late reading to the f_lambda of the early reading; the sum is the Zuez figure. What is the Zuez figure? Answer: 24.7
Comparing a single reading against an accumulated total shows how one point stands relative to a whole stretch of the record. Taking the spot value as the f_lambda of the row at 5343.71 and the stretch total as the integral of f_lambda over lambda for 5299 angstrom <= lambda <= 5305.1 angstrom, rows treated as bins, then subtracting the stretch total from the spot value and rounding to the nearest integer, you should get -62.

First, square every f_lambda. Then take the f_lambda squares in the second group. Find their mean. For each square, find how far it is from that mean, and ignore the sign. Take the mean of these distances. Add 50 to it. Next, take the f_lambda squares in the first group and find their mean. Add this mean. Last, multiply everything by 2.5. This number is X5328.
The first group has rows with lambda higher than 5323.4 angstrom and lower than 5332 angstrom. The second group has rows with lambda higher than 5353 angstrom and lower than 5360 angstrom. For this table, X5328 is 555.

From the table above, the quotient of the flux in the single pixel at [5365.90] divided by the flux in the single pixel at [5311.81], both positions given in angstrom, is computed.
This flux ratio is 0.99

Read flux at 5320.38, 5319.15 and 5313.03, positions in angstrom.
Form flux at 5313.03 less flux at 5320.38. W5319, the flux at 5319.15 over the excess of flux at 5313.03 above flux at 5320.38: -11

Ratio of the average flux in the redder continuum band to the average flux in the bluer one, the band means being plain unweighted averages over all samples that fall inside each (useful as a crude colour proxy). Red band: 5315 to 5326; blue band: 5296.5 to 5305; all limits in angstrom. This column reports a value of 1.07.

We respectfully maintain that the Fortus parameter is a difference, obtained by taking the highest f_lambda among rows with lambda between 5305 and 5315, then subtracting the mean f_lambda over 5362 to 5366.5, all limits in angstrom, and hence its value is 1.7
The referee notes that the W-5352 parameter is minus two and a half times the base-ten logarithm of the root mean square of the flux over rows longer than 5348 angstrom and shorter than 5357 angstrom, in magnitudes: -2.84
